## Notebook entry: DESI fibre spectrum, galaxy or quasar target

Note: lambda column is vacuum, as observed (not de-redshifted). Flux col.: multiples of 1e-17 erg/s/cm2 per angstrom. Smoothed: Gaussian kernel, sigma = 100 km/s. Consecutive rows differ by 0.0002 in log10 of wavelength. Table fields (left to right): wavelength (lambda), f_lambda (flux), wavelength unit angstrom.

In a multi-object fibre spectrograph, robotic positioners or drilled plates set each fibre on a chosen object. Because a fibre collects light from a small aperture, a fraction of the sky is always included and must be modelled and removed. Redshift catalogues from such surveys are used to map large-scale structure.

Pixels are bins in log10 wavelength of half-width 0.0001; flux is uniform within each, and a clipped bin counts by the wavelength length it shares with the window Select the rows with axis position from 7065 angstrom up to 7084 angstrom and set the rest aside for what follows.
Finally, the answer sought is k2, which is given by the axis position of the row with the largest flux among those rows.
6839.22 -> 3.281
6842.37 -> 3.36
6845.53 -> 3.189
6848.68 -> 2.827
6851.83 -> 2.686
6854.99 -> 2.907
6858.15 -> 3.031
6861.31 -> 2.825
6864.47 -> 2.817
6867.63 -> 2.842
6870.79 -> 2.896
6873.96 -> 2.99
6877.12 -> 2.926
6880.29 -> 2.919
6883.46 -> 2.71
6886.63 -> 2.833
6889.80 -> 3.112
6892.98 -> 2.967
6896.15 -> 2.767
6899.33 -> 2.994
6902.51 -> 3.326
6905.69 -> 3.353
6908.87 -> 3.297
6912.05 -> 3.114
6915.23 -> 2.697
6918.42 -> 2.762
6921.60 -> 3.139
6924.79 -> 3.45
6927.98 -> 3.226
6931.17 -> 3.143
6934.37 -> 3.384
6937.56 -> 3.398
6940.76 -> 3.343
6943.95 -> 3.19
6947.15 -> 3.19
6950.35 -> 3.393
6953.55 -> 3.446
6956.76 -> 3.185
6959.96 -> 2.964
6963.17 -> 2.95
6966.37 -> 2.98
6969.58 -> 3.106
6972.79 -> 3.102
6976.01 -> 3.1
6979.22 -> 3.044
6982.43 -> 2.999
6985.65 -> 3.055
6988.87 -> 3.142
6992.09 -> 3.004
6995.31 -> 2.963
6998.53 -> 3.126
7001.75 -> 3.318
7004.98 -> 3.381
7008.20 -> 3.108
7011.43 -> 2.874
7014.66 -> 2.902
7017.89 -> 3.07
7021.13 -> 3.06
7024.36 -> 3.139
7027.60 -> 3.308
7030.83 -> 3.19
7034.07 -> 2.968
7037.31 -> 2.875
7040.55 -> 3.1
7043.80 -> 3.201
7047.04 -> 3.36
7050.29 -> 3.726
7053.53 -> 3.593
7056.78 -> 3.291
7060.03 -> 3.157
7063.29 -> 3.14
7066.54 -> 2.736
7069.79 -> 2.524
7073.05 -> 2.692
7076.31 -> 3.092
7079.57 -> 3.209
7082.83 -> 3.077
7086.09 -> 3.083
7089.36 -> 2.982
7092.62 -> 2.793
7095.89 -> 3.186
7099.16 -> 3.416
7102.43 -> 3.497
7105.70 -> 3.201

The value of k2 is 7079.57 angstrom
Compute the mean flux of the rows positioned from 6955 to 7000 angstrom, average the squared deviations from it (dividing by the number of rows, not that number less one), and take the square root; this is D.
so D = 0.07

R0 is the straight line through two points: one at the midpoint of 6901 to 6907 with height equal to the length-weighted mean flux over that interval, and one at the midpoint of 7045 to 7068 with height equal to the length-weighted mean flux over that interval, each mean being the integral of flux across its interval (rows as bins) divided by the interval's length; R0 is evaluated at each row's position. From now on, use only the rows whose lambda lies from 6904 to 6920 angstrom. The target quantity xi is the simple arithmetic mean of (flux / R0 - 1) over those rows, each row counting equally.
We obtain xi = -0.09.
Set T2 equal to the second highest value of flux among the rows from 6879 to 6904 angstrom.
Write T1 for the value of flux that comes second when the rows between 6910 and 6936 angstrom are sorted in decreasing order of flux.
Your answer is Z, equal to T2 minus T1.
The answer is -0.27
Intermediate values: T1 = 3.384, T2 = 3.112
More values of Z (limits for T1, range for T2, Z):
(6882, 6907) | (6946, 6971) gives 0.07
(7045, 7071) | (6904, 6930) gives -0.24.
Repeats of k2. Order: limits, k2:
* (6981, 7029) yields 7004.98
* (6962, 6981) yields 6969.58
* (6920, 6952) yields 6924.79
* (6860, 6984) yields 6924.79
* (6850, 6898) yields 6889.80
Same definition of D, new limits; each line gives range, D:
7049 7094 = 0.32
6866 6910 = 0.20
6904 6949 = 0.22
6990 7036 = 0.15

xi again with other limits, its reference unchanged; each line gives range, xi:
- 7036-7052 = -0.01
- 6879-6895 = -0.13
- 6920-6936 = -0.02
